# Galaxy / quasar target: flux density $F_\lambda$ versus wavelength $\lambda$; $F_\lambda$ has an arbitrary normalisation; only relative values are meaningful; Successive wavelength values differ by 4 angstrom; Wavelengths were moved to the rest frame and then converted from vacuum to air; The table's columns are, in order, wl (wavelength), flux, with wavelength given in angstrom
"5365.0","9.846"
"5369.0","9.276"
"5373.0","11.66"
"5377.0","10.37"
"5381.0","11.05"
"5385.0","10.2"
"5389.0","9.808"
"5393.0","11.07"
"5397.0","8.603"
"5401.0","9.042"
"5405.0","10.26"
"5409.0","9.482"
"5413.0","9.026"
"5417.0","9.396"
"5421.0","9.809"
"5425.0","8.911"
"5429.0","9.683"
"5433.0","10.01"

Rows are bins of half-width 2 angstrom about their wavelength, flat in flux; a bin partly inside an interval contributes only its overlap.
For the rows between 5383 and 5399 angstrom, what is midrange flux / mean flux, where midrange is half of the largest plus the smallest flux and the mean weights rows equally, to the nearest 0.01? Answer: 0.99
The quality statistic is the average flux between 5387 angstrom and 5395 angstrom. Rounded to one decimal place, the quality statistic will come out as 10.4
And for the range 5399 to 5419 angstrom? 9.4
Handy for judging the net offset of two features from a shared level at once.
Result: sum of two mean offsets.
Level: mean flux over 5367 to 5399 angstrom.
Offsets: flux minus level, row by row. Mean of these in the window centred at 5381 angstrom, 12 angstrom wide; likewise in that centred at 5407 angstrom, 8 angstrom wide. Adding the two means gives -0.10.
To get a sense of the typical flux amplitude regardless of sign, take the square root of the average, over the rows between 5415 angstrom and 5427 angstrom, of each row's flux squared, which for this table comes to 9.4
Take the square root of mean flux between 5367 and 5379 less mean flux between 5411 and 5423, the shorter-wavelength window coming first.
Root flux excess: 1.0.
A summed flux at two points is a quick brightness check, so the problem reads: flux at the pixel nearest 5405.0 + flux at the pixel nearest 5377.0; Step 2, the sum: 20.6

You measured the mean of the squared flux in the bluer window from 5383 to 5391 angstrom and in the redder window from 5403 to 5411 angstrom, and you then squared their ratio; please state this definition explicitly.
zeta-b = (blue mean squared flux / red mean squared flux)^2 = 1.05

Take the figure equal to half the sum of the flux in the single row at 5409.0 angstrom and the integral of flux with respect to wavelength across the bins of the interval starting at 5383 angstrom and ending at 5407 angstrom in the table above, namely 123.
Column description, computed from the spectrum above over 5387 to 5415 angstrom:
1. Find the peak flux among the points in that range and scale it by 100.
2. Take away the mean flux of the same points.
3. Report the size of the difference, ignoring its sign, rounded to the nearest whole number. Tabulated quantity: 1097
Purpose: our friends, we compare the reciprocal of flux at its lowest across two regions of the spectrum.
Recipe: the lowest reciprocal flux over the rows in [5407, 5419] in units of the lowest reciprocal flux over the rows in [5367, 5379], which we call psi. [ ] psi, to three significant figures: 1.23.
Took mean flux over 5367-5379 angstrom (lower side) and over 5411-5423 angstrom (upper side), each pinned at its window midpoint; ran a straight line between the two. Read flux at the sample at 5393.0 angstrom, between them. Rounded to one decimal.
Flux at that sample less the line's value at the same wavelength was 1.1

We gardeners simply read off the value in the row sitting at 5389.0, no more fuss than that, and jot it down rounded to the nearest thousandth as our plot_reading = 9.808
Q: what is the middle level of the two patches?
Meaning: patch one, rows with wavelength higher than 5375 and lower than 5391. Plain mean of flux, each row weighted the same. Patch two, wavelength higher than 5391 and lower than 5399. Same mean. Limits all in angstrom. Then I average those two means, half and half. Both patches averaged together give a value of 10.1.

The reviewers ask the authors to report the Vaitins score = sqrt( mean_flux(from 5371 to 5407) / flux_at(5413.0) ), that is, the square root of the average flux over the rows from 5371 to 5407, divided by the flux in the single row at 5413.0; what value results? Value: 1.06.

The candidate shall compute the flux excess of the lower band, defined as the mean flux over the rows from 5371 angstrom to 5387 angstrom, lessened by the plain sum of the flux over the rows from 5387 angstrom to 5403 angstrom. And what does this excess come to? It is -27.70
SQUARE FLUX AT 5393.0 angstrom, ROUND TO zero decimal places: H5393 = 123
